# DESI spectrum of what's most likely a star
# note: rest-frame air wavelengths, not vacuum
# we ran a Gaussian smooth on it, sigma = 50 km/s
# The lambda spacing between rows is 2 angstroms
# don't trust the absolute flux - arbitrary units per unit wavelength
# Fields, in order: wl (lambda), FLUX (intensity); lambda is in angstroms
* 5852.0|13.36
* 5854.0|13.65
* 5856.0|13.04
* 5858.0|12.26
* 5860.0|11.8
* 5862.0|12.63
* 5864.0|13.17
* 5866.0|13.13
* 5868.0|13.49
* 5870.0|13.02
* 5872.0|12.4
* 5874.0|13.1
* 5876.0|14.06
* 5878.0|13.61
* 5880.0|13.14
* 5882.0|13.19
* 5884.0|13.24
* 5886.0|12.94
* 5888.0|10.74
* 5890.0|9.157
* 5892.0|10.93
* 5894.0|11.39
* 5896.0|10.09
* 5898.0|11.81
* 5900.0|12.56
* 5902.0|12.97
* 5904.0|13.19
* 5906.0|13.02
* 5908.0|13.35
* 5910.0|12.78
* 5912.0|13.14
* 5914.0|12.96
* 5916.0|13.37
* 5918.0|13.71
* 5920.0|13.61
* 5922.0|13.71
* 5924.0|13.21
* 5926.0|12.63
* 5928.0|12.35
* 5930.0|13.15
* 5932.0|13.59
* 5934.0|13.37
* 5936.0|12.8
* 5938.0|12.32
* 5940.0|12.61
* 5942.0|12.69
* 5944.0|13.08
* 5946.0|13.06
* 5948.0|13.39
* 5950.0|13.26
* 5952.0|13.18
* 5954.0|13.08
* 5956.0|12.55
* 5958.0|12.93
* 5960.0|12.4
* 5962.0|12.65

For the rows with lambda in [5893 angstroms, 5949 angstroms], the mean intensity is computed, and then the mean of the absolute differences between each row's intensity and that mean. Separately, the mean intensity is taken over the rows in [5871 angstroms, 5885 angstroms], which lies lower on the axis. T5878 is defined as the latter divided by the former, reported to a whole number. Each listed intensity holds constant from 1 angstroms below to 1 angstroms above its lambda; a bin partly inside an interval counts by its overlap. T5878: 25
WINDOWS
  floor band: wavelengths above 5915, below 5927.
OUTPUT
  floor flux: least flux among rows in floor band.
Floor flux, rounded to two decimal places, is 12.63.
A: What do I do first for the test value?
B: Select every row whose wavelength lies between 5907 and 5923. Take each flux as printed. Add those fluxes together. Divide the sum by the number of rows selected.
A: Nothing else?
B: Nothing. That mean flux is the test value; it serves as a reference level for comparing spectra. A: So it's 13.3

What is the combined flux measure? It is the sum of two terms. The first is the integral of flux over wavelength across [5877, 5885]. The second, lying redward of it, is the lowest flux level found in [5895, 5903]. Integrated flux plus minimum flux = 116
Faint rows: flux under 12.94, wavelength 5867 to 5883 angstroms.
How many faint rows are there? 1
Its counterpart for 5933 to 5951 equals 4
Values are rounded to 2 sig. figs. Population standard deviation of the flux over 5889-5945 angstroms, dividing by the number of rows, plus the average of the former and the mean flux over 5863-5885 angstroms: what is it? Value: 8.2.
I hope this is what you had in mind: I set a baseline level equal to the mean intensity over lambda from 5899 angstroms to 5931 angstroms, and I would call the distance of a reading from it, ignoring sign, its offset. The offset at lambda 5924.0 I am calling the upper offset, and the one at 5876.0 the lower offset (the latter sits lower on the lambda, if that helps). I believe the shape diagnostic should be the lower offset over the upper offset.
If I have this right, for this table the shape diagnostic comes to 9.2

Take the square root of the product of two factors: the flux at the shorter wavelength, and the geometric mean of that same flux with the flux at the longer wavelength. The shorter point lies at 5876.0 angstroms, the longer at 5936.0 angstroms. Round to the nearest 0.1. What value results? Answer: 13.7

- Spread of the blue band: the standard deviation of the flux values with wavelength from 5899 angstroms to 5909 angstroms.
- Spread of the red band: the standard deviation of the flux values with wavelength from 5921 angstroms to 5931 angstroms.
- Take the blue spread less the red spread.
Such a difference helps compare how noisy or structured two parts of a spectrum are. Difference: -0.2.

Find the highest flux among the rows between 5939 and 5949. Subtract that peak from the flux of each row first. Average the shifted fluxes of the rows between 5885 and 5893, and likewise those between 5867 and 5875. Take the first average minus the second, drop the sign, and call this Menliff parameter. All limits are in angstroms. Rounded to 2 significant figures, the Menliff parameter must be 2.1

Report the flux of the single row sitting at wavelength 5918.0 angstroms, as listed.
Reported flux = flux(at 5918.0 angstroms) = 13.71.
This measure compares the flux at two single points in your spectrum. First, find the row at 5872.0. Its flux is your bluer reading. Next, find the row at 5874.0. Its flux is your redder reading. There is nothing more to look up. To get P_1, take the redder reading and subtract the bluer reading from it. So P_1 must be 0.70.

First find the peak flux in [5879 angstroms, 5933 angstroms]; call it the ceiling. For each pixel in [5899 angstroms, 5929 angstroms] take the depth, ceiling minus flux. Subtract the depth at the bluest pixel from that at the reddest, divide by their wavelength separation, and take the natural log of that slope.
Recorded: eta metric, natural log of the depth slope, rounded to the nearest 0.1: -4.9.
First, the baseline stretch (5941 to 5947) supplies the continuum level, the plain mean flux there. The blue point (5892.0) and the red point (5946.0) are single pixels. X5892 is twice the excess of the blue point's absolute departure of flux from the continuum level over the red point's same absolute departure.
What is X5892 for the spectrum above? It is 3.8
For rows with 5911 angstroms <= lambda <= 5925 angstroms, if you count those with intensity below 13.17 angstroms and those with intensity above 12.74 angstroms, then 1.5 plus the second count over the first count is 5.0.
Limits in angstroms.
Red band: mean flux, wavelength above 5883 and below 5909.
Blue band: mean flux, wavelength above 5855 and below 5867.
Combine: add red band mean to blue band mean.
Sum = 24.6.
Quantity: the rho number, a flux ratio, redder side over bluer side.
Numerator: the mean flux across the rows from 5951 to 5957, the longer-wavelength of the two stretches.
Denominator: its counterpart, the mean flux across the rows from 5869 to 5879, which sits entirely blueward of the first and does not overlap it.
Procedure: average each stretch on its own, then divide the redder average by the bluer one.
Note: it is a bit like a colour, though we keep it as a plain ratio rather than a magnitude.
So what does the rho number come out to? 0.98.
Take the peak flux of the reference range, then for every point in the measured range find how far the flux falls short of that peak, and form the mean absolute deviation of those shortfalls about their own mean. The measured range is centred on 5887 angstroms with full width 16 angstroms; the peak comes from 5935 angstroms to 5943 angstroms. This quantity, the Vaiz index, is 1.3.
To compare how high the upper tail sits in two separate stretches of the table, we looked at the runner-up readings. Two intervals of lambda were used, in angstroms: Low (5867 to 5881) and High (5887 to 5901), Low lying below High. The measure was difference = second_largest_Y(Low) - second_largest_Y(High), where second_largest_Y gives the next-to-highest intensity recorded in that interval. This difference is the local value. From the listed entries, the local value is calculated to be 1.8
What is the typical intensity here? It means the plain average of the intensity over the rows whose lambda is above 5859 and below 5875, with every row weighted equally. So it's 12.8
